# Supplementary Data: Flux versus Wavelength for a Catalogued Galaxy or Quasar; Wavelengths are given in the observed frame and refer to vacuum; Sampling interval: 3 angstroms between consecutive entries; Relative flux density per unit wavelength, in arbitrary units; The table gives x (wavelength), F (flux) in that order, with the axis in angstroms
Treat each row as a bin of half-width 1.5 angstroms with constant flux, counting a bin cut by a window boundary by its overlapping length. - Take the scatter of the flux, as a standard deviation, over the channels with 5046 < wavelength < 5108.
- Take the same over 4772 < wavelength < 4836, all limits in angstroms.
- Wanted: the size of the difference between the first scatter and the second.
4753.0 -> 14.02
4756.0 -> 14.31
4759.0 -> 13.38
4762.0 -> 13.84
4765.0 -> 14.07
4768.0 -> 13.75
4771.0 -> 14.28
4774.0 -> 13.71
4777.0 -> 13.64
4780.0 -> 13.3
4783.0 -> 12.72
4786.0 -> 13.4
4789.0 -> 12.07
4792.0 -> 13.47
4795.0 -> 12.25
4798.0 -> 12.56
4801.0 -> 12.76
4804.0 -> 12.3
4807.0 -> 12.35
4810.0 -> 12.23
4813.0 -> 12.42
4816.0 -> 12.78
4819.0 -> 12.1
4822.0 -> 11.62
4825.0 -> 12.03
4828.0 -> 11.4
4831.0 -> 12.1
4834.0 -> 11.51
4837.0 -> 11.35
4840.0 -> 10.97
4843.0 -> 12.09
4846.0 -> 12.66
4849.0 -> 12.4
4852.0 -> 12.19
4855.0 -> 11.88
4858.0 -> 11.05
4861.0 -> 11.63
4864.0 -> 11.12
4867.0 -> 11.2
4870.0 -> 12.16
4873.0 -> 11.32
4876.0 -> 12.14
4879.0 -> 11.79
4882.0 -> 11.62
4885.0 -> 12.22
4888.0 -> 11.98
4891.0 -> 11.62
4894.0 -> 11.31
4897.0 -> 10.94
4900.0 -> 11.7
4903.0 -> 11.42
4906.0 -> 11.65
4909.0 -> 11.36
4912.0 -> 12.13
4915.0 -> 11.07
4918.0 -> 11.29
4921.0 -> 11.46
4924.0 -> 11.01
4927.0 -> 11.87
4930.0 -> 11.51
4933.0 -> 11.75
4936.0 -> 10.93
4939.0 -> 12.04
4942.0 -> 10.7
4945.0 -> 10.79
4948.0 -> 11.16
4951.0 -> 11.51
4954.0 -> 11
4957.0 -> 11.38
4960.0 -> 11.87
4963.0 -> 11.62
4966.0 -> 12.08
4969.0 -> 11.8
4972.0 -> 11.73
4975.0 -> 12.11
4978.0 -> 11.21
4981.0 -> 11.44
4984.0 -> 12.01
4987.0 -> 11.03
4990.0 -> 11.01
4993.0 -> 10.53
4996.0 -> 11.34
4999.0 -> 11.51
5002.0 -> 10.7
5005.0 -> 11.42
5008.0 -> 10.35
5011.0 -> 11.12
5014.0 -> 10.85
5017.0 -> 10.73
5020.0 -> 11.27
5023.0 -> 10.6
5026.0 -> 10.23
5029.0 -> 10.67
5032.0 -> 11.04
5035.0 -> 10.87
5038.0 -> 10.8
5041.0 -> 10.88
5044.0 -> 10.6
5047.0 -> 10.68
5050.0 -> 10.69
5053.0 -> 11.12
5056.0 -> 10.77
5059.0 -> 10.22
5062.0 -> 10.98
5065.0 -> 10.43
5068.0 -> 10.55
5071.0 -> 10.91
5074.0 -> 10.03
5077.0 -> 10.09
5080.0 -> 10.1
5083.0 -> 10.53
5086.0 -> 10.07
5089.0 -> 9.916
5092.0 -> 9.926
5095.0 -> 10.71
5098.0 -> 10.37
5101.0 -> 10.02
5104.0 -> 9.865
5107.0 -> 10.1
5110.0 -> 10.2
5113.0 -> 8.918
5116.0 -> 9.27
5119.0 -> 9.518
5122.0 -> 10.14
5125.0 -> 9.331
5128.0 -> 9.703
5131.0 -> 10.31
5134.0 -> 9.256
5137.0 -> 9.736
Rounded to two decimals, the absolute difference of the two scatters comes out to 0.29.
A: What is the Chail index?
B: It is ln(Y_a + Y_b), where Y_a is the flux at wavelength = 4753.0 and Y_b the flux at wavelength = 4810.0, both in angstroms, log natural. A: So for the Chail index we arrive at 3.27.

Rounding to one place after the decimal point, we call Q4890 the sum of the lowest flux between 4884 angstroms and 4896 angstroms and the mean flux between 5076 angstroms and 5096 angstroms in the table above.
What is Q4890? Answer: 21.5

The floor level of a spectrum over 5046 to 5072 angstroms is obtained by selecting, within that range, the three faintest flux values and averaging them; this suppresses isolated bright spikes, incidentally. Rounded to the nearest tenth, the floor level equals 10.4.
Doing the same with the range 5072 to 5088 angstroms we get 10.1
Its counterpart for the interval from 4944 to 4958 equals 11.0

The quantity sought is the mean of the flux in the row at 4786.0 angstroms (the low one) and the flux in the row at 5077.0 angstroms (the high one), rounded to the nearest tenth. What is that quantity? 11.7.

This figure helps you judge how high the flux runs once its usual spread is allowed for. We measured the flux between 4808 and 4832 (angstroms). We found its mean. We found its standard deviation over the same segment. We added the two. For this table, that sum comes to 12.5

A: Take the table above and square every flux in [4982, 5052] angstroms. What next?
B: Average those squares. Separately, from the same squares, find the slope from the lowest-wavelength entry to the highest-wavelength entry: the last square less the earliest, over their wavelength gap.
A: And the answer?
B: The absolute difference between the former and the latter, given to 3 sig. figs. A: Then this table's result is 120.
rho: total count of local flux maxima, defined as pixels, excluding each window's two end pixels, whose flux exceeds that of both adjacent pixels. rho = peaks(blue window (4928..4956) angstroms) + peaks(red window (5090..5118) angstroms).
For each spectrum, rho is 5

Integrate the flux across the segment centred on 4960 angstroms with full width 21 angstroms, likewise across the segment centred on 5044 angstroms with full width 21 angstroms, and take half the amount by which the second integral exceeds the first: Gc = -8.4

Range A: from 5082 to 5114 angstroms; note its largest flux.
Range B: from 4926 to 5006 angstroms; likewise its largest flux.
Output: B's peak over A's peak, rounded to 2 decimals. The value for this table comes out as 1.13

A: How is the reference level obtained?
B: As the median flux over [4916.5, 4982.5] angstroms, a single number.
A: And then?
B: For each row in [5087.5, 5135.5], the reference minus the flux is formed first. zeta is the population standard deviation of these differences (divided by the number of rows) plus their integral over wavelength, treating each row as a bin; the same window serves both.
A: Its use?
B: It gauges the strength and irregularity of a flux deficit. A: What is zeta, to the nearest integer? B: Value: 79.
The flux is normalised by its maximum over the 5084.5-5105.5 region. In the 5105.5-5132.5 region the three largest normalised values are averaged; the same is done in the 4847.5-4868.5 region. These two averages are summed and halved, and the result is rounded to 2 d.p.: 1.04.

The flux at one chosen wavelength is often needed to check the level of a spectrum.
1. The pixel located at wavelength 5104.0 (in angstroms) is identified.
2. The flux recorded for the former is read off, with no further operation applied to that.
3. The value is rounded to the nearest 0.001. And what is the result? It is 9.865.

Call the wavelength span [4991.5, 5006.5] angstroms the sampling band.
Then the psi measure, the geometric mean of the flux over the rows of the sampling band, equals 11.1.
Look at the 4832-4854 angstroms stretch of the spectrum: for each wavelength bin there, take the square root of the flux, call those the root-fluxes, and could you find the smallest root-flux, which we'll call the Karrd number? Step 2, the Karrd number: 3.31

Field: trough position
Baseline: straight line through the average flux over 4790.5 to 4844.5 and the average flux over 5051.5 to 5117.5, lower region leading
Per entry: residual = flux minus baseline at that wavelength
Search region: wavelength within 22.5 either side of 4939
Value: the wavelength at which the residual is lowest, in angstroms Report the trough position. 4942.0 angstroms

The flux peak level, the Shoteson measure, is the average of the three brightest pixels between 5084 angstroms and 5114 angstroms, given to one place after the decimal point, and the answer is 10.4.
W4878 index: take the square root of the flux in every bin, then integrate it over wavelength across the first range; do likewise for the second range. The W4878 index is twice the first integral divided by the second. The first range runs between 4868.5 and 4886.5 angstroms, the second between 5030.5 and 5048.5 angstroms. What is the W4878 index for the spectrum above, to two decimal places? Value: 2.10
